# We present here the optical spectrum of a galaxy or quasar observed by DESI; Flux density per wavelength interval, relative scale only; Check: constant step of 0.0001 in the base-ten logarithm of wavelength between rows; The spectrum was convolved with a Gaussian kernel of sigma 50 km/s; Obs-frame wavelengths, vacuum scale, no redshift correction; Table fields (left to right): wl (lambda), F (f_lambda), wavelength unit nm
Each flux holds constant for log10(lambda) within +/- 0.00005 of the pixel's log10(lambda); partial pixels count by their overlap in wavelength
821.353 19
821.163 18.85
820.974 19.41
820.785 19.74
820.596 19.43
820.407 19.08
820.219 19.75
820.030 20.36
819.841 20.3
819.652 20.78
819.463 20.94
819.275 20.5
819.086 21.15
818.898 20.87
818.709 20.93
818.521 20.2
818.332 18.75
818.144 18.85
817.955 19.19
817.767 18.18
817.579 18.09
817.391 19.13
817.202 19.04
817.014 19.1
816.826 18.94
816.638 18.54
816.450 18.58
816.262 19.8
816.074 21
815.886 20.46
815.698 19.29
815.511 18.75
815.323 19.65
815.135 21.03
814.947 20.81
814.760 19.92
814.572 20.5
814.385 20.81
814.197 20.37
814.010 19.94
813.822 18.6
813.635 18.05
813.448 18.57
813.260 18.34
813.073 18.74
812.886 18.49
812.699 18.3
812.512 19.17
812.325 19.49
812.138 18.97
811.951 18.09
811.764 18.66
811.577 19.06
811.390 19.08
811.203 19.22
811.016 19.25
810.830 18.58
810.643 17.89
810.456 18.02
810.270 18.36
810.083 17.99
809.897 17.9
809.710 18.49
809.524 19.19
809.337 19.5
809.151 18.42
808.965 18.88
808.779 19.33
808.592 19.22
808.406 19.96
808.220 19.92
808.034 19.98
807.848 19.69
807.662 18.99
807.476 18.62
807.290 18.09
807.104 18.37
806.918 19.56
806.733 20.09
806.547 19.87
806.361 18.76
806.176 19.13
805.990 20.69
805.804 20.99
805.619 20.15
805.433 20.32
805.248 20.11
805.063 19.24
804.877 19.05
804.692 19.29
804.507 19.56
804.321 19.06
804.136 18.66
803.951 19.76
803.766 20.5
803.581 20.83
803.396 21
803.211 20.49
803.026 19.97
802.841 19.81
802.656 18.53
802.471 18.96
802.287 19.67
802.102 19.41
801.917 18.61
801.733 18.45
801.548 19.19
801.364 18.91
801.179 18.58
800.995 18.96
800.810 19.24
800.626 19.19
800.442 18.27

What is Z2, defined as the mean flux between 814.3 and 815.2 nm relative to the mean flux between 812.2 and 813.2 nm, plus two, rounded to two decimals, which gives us 3.09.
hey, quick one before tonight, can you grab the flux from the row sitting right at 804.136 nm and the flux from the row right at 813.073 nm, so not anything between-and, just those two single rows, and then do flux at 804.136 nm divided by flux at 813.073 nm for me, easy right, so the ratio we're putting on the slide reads 1.00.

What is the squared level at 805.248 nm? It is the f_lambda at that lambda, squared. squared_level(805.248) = 404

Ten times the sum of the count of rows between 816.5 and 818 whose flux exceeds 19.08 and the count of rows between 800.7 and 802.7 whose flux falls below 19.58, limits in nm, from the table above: 130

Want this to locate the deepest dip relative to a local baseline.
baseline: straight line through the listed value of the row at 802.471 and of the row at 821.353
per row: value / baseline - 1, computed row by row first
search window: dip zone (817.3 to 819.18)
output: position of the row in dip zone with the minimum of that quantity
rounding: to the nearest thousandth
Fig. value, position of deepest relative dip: 817.579 nm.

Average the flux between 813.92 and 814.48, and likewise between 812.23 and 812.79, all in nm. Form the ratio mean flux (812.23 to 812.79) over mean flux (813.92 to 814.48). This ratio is 0.93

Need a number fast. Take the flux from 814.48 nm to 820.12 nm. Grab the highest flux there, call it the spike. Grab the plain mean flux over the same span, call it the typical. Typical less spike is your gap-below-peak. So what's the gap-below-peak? -1.4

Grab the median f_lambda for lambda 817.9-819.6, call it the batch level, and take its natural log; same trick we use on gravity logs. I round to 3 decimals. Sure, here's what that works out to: 3.020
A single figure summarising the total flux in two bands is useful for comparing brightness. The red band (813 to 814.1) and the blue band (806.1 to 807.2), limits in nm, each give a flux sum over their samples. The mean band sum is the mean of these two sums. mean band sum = 114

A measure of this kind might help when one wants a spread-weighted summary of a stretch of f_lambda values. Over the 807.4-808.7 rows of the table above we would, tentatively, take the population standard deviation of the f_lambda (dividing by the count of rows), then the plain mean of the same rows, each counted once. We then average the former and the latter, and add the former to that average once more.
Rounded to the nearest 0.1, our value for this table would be 10.5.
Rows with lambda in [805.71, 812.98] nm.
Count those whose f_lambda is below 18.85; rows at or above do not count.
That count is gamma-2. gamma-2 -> 16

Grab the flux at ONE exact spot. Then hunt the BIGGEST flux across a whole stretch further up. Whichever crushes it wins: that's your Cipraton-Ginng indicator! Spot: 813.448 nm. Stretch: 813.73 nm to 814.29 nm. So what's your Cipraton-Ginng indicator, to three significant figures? 20.4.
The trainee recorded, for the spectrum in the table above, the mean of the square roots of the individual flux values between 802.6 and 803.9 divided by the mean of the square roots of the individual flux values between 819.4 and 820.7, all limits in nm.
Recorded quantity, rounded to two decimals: 1.00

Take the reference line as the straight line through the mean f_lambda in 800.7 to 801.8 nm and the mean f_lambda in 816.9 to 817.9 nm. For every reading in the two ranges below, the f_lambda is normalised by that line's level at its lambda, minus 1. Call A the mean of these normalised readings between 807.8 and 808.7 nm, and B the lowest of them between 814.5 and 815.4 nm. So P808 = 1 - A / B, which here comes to 0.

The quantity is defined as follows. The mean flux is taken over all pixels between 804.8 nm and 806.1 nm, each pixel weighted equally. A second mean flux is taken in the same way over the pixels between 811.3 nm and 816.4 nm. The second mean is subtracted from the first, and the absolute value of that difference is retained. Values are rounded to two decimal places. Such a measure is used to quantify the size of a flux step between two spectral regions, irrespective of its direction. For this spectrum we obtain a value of 0.67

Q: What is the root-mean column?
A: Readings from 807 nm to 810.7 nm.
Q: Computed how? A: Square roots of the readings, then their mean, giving 4.34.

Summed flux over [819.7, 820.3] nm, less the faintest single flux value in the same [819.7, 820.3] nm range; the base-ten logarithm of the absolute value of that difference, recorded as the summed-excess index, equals 1.61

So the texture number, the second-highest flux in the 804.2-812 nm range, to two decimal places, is 20.69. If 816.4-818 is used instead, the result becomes 19.13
